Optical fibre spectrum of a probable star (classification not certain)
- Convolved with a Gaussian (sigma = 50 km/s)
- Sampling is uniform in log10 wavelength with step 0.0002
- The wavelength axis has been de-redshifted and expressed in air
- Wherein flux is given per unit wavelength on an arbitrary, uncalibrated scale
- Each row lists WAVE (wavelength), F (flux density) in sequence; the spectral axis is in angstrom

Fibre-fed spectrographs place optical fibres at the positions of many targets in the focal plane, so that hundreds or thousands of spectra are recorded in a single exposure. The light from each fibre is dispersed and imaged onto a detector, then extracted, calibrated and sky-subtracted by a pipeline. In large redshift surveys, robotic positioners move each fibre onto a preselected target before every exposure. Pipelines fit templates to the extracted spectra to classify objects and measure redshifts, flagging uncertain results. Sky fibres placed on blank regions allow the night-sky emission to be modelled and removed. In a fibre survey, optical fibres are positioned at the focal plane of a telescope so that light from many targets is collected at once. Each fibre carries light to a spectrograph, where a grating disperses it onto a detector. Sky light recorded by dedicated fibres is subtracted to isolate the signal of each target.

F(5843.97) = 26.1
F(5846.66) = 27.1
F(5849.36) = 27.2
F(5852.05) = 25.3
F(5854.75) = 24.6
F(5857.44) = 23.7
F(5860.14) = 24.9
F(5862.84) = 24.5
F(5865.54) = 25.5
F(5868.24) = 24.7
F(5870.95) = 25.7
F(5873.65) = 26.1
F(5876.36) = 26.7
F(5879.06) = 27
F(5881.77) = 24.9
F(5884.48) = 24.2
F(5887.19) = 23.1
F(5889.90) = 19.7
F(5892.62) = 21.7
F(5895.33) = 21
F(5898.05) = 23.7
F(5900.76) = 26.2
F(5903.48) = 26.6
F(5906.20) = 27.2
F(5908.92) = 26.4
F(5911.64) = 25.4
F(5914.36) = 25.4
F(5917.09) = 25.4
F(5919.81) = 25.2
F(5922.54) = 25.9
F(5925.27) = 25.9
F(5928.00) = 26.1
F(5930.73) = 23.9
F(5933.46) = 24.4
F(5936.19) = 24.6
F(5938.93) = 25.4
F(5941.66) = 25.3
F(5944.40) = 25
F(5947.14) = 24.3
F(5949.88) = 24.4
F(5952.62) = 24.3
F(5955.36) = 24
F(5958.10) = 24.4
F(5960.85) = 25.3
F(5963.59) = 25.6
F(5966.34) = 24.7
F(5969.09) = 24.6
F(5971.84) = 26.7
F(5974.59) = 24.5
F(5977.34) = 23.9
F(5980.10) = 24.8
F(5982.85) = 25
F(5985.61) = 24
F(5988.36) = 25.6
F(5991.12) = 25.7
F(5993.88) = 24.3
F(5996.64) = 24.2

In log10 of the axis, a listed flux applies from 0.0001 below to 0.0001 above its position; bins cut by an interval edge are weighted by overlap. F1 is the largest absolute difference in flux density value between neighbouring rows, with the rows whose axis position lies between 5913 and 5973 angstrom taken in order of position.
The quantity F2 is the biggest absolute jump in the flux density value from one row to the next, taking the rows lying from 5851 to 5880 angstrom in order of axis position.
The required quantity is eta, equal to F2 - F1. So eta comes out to -1.0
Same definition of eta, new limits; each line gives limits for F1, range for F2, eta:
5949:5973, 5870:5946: 1.3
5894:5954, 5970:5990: -0.5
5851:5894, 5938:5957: -2.7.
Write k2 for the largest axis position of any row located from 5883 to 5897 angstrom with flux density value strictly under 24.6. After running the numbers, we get 5895.33 angstrom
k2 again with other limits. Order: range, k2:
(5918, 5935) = 5933.46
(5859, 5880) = 5862.84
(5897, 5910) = 5898.05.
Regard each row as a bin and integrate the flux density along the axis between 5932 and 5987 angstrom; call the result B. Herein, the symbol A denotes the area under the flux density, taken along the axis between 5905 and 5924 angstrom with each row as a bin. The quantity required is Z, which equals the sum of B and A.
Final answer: 1853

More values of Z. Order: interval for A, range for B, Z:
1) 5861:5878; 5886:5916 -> 1161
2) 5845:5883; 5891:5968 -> 2889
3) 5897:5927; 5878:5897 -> 1211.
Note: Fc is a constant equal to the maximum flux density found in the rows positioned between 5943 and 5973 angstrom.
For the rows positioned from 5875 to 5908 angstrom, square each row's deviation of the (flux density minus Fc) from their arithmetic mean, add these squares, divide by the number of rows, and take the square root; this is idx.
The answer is 2.44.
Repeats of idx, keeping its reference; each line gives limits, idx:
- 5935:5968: 0.50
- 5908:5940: 0.70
